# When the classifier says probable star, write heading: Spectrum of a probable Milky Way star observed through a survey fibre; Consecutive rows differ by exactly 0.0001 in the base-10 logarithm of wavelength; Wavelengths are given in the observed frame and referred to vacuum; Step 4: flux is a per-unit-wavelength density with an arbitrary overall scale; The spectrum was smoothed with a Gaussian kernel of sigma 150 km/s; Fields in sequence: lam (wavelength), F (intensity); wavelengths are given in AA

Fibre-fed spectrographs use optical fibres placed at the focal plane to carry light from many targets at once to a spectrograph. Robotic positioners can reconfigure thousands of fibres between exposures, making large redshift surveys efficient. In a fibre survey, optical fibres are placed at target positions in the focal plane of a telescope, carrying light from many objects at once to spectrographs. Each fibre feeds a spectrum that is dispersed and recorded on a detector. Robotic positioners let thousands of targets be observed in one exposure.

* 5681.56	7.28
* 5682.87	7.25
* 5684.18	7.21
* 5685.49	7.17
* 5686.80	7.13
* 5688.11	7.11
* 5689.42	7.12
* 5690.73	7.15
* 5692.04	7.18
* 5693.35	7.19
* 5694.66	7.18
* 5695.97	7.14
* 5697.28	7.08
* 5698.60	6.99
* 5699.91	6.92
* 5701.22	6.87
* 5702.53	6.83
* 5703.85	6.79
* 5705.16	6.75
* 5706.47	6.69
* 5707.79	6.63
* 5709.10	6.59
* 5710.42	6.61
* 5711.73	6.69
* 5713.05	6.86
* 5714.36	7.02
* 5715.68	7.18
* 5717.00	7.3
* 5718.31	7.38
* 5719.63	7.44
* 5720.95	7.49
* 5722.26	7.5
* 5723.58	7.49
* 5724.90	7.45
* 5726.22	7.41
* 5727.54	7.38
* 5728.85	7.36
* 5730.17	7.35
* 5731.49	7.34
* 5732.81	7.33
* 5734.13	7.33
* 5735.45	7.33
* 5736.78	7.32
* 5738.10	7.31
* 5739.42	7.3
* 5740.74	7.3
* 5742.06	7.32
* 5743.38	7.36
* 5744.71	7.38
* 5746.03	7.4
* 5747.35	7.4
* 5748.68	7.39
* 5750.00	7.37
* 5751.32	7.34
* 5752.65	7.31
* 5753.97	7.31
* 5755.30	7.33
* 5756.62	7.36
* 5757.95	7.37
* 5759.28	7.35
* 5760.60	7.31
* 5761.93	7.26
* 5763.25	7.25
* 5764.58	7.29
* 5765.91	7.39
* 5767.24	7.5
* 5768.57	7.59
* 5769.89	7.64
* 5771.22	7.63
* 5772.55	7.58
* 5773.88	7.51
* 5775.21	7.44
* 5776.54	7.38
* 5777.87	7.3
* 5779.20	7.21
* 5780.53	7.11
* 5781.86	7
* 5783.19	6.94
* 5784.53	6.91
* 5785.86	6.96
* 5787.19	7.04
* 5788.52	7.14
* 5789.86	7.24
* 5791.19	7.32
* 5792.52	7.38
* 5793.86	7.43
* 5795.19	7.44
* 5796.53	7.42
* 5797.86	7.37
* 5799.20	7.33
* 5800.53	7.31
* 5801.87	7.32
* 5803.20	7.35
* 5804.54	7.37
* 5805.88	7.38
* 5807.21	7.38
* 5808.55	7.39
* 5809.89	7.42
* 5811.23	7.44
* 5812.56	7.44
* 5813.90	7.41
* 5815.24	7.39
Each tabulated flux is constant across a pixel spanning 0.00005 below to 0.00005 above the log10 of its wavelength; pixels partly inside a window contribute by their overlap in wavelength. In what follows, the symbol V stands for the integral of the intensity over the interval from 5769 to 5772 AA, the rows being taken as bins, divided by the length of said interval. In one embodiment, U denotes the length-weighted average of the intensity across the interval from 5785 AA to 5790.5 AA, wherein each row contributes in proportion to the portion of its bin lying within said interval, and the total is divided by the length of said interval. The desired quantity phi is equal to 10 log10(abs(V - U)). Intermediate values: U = 7.09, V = 7.65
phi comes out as -2.5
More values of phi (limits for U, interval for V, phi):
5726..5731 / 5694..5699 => -5.5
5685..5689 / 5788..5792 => -9.6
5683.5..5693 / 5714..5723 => -7.3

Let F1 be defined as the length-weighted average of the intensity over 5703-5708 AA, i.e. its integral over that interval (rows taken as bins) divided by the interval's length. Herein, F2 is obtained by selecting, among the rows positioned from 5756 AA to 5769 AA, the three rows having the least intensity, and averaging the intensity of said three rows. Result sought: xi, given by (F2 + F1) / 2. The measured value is 6.99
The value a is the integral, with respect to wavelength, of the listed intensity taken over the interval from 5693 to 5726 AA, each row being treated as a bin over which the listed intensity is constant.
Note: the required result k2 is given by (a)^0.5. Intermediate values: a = 233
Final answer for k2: 15.2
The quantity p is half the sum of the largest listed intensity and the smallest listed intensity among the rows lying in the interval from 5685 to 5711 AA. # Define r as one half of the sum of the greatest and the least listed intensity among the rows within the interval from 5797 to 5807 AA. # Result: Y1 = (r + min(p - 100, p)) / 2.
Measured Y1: -42.9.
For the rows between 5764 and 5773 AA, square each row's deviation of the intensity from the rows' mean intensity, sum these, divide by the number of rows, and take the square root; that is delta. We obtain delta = 0.123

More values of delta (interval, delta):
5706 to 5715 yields 0.145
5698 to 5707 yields 0.095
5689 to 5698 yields 0.036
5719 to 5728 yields 0.042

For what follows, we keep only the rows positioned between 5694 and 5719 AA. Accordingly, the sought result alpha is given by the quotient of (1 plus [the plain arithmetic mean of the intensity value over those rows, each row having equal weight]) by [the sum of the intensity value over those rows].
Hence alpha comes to 0.0602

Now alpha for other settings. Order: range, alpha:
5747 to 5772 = 0.0598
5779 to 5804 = 0.0599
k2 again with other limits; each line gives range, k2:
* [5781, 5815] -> 15.7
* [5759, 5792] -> 15.5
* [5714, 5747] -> 15.6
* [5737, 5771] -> 15.8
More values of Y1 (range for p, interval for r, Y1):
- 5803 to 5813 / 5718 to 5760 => -42.6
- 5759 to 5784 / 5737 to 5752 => -42.7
